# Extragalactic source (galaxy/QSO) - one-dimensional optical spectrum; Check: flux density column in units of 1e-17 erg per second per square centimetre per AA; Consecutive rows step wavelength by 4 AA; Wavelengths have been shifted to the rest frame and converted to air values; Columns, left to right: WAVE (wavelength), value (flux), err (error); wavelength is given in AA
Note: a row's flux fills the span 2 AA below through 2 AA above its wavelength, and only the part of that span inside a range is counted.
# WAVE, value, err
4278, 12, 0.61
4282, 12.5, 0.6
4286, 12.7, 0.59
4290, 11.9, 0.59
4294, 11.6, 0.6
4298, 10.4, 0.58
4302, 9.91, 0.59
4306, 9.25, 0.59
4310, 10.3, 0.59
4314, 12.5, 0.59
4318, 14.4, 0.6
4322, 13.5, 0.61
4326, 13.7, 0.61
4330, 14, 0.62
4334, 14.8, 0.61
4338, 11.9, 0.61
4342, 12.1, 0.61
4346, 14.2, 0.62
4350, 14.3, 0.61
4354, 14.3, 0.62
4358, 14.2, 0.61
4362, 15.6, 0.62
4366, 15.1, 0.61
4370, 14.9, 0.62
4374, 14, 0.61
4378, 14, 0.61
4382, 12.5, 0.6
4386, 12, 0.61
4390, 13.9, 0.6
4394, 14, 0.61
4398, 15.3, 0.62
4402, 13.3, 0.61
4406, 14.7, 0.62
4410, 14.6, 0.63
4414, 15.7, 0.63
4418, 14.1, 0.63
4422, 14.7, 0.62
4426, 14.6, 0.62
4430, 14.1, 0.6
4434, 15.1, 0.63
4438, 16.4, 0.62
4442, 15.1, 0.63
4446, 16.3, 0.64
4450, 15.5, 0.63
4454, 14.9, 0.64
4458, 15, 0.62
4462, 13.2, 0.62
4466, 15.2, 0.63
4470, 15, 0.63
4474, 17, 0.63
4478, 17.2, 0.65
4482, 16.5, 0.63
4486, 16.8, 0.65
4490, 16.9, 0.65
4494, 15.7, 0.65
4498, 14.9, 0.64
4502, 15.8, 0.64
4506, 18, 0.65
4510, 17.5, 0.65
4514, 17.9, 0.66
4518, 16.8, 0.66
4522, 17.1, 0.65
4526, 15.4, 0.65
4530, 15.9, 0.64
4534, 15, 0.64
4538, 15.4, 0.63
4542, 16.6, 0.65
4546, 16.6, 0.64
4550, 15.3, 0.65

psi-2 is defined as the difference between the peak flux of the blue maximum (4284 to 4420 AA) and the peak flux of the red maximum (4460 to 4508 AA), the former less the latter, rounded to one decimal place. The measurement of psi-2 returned -2.3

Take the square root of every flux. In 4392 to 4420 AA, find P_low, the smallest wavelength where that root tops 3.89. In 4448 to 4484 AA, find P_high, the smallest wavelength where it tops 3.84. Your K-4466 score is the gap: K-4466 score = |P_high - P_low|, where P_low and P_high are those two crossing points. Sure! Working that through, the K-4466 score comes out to 52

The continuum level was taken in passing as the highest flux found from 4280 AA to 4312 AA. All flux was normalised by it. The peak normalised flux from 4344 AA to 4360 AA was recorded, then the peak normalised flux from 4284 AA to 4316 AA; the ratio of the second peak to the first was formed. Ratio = 0.89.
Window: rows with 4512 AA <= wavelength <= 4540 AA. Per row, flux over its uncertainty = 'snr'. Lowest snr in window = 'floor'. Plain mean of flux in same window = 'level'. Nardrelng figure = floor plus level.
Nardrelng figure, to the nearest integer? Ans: 40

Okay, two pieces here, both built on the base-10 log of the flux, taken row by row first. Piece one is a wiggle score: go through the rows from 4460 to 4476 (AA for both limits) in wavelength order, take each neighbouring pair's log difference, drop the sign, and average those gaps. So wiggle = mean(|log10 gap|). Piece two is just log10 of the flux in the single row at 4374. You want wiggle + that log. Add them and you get 1.187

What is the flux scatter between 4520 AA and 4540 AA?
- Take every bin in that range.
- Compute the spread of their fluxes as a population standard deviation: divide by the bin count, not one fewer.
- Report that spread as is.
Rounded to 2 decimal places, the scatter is 0.73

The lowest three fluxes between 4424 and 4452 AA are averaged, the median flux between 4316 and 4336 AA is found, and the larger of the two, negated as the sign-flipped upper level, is -14.6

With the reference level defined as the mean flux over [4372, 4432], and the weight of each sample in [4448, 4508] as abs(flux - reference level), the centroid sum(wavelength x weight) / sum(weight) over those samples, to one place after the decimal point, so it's 4482.8 AA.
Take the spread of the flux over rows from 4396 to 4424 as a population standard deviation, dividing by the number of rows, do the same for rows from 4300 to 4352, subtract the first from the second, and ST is 1.1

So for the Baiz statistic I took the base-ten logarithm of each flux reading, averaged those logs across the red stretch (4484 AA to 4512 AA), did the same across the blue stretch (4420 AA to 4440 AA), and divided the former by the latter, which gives 1.04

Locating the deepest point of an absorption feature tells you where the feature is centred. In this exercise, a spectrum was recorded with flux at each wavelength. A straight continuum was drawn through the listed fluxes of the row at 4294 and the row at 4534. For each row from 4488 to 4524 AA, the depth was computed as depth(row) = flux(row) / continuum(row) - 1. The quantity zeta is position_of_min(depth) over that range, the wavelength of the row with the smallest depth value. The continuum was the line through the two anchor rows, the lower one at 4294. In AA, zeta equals 4498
